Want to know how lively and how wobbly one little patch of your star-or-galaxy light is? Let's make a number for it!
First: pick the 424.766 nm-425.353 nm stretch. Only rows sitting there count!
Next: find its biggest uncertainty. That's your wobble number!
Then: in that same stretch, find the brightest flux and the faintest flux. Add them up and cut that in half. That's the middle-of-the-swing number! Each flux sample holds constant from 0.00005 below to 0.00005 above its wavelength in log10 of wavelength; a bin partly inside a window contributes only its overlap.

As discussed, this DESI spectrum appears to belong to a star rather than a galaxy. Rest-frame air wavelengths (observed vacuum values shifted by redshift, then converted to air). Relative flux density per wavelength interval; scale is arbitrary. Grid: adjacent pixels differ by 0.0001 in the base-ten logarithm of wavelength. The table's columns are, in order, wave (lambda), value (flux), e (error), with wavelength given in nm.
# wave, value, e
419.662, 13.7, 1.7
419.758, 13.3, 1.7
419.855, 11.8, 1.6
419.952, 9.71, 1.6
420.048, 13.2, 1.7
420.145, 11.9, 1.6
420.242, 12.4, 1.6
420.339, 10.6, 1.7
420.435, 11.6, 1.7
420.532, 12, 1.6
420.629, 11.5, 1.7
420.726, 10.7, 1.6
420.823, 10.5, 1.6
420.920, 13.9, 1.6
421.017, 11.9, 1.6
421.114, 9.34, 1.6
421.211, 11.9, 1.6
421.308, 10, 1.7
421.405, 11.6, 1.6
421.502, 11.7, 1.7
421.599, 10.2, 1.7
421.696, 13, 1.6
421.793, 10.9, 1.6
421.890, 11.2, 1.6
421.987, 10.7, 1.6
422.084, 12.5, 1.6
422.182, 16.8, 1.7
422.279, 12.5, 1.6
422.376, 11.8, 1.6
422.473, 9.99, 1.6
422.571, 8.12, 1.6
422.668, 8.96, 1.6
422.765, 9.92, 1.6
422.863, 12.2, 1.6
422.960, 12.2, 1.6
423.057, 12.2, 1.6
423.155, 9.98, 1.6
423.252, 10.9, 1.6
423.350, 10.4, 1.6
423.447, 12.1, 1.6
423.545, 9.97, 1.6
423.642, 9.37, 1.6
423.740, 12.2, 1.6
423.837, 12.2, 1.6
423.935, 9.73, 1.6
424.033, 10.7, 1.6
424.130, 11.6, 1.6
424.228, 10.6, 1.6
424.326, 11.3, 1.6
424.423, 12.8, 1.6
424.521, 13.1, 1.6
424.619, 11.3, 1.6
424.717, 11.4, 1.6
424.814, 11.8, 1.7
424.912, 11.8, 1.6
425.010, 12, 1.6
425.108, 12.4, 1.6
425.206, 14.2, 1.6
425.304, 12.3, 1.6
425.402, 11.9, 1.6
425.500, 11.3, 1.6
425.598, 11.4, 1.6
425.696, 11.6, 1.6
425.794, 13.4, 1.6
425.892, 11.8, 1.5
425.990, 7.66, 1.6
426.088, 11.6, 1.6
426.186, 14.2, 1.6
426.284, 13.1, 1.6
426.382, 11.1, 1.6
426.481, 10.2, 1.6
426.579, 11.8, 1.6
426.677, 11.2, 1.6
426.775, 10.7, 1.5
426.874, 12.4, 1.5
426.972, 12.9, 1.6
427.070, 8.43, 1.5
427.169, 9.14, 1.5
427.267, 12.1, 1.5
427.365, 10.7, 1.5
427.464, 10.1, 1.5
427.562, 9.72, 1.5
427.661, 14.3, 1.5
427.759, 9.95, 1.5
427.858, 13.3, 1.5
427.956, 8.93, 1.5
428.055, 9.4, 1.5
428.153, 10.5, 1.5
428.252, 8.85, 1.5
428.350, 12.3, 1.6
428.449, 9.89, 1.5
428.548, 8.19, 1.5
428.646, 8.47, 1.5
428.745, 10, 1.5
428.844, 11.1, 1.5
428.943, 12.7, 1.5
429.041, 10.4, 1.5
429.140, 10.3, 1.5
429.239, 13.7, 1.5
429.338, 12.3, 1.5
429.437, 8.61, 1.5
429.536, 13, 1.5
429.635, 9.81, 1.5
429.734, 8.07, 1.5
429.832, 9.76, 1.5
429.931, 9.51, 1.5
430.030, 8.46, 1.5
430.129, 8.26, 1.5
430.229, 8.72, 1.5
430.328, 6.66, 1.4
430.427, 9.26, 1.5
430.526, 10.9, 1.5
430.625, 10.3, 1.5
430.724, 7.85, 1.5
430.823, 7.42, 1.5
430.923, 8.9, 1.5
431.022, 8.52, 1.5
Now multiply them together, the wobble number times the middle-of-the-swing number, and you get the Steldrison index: 22.1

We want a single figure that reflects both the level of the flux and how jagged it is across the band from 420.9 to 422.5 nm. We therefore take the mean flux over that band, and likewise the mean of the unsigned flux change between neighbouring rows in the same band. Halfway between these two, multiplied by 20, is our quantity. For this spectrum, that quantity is 137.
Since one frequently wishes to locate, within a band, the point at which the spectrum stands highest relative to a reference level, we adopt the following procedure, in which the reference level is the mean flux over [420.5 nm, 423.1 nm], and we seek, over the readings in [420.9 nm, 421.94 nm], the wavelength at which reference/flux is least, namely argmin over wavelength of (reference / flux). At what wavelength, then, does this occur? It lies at 420.920 nm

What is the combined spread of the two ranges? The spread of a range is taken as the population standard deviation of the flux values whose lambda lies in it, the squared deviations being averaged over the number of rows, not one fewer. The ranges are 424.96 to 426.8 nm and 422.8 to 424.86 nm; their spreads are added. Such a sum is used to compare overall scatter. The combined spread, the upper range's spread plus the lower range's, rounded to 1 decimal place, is 2.5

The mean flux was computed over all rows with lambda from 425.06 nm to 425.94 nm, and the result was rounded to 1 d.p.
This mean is 12.3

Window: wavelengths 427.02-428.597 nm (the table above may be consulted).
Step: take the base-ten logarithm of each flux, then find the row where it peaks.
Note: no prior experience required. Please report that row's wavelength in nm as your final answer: 427.661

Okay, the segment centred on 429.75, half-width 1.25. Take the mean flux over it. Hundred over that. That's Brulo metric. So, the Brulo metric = 10.3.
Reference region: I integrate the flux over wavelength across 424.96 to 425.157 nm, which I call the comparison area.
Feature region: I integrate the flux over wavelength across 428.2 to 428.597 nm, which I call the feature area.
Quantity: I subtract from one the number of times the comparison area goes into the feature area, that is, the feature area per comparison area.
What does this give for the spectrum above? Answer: -0.6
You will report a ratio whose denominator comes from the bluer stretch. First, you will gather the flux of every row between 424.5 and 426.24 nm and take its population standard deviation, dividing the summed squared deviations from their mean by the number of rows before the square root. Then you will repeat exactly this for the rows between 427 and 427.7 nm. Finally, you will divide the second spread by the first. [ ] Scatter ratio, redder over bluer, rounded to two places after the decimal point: 1.34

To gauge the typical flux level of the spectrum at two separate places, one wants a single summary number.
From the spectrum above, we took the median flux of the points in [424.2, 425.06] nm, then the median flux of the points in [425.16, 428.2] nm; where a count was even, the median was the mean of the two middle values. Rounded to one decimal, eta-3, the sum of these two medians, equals 23.2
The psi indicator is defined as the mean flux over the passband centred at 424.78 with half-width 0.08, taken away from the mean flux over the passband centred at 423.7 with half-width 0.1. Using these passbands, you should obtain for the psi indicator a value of -0.8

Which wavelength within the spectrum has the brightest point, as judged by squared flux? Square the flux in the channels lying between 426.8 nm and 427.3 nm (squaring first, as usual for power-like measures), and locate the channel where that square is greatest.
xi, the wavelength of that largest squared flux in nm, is 426.972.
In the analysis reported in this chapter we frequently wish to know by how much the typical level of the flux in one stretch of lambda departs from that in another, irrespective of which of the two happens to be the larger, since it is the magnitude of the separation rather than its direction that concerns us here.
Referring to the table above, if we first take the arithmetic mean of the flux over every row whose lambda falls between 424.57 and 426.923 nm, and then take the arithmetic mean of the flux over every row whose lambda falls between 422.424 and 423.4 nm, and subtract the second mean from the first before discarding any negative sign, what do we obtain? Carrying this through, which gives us 1.3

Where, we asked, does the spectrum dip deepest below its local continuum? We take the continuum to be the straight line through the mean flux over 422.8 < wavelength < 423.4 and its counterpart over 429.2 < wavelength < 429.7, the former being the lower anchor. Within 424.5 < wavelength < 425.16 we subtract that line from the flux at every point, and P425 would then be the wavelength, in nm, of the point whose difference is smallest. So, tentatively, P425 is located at 424.619 nm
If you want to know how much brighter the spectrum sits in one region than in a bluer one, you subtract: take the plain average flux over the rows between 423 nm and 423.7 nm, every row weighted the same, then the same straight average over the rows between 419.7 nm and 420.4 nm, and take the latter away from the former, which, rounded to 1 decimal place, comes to -1.1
